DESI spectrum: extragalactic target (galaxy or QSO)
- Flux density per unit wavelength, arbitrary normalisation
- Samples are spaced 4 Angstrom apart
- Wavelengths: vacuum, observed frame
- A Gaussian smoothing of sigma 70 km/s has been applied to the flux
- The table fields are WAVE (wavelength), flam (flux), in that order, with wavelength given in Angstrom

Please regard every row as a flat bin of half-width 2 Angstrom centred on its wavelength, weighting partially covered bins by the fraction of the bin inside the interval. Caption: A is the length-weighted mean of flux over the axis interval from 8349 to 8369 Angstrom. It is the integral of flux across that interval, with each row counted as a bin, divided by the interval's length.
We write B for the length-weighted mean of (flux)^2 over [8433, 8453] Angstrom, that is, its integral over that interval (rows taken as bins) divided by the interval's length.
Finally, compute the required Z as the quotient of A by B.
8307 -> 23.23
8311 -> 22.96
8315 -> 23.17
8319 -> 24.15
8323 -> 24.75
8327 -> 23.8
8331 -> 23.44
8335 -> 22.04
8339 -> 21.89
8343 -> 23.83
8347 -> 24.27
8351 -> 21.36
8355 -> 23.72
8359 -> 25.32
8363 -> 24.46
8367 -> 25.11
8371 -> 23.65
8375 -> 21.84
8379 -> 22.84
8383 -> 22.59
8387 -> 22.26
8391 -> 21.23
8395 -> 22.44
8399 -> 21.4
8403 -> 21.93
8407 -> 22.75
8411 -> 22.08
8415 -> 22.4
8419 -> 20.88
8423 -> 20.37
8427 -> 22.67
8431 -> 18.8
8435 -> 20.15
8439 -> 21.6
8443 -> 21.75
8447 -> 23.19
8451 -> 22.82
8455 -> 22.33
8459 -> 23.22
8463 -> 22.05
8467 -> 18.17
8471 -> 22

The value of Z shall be 0.050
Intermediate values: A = 24.0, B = 481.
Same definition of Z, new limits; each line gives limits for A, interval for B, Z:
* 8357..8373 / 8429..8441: 0.060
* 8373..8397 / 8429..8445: 0.052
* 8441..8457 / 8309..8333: 0.040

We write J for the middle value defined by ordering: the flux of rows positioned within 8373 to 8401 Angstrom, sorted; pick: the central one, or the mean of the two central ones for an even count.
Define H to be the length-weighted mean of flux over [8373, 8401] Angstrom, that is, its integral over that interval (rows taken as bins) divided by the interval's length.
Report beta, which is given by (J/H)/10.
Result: 0.1008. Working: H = 22.1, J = 22.3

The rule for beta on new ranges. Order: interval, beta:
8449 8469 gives 0.1028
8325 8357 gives 0.1023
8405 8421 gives 0.1010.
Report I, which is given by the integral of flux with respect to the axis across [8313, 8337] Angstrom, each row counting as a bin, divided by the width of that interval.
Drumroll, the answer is 23.6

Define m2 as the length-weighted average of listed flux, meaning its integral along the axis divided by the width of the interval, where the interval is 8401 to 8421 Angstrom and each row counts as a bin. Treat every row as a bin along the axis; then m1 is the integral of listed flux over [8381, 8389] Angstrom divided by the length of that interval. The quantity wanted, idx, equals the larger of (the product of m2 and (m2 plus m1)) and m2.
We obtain 978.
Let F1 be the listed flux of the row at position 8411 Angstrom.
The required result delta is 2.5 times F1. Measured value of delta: 55.2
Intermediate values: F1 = 22.08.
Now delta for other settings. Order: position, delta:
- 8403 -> 54.8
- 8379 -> 57.1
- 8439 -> 54.0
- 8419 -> 52.2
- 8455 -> 55.8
